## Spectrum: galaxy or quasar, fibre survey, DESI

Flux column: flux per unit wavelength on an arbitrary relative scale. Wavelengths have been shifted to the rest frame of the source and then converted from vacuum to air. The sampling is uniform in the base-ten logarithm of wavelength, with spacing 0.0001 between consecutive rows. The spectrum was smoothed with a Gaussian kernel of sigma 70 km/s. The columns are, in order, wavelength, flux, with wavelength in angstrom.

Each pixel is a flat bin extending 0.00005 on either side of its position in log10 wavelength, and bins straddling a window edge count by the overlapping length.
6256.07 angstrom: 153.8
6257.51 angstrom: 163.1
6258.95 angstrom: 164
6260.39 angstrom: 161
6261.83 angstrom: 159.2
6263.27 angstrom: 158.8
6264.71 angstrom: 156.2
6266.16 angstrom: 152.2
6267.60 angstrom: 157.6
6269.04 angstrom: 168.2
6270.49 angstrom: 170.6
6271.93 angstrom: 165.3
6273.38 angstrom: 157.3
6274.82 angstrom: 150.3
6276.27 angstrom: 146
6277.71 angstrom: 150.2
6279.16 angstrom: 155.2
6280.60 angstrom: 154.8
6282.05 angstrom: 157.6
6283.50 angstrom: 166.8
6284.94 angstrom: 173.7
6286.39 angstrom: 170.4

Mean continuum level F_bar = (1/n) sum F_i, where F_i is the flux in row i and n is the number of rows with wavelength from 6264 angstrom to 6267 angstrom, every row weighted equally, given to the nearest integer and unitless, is 154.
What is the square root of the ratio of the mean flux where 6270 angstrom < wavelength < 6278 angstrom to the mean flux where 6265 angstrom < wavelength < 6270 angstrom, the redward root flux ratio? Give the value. 0.99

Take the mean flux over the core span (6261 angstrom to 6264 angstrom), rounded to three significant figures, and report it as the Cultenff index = 159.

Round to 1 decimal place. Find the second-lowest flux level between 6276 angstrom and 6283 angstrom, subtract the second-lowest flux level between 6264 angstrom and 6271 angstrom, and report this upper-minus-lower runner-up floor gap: -6.0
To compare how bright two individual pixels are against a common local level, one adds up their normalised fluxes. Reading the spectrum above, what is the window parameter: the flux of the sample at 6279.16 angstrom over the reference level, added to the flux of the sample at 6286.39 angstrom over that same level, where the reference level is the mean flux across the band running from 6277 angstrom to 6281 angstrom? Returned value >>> 2.12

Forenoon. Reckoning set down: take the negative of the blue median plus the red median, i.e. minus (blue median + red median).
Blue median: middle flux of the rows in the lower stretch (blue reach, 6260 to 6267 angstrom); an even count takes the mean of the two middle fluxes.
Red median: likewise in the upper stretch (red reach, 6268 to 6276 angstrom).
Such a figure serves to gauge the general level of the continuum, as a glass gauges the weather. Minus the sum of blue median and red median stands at -324.1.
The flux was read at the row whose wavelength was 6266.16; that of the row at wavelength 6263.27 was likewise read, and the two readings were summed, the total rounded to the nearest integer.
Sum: 311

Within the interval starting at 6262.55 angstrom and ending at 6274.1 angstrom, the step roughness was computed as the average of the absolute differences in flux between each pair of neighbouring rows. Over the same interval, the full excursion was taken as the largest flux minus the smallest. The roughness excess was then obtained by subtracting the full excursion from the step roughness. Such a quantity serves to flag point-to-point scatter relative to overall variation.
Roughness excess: -12.9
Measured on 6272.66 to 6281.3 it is -7.1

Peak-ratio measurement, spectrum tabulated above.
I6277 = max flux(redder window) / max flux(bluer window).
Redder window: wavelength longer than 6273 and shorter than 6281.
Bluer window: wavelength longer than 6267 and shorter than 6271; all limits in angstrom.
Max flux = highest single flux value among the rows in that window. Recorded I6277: 0.92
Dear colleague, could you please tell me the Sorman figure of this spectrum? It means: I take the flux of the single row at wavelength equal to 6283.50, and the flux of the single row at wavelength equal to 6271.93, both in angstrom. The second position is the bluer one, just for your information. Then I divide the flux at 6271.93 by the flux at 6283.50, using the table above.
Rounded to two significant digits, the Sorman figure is 0.99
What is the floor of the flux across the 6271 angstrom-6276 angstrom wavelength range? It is 150.3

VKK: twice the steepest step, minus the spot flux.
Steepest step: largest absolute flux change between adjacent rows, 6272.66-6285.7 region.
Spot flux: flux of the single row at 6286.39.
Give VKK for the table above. -152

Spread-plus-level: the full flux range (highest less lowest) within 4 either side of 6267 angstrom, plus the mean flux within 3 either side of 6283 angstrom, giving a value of 182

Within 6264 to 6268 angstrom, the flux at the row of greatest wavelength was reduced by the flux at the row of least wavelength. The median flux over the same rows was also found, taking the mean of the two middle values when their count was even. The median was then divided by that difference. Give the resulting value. 112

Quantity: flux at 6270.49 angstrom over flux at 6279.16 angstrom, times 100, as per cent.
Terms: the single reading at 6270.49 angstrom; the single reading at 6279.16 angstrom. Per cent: 110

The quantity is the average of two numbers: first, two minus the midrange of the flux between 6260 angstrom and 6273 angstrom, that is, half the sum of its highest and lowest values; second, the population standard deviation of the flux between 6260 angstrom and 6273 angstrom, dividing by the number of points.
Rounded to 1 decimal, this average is -76.9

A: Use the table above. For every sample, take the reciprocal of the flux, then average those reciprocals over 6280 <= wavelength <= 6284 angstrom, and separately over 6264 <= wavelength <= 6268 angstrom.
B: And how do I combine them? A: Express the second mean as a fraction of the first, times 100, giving 103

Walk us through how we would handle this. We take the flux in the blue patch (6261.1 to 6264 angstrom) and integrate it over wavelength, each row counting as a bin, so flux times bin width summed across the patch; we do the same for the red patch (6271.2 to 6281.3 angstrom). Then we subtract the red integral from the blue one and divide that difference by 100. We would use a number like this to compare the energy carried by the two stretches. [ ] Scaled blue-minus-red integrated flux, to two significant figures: -11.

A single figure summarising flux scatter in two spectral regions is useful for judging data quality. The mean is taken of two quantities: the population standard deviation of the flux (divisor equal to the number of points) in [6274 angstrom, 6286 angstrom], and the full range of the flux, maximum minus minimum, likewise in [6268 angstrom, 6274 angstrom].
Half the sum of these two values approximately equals 11.0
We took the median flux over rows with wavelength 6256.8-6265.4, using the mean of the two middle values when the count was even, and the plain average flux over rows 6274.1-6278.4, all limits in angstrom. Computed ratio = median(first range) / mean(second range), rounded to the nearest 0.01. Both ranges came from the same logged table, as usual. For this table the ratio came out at 1.08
